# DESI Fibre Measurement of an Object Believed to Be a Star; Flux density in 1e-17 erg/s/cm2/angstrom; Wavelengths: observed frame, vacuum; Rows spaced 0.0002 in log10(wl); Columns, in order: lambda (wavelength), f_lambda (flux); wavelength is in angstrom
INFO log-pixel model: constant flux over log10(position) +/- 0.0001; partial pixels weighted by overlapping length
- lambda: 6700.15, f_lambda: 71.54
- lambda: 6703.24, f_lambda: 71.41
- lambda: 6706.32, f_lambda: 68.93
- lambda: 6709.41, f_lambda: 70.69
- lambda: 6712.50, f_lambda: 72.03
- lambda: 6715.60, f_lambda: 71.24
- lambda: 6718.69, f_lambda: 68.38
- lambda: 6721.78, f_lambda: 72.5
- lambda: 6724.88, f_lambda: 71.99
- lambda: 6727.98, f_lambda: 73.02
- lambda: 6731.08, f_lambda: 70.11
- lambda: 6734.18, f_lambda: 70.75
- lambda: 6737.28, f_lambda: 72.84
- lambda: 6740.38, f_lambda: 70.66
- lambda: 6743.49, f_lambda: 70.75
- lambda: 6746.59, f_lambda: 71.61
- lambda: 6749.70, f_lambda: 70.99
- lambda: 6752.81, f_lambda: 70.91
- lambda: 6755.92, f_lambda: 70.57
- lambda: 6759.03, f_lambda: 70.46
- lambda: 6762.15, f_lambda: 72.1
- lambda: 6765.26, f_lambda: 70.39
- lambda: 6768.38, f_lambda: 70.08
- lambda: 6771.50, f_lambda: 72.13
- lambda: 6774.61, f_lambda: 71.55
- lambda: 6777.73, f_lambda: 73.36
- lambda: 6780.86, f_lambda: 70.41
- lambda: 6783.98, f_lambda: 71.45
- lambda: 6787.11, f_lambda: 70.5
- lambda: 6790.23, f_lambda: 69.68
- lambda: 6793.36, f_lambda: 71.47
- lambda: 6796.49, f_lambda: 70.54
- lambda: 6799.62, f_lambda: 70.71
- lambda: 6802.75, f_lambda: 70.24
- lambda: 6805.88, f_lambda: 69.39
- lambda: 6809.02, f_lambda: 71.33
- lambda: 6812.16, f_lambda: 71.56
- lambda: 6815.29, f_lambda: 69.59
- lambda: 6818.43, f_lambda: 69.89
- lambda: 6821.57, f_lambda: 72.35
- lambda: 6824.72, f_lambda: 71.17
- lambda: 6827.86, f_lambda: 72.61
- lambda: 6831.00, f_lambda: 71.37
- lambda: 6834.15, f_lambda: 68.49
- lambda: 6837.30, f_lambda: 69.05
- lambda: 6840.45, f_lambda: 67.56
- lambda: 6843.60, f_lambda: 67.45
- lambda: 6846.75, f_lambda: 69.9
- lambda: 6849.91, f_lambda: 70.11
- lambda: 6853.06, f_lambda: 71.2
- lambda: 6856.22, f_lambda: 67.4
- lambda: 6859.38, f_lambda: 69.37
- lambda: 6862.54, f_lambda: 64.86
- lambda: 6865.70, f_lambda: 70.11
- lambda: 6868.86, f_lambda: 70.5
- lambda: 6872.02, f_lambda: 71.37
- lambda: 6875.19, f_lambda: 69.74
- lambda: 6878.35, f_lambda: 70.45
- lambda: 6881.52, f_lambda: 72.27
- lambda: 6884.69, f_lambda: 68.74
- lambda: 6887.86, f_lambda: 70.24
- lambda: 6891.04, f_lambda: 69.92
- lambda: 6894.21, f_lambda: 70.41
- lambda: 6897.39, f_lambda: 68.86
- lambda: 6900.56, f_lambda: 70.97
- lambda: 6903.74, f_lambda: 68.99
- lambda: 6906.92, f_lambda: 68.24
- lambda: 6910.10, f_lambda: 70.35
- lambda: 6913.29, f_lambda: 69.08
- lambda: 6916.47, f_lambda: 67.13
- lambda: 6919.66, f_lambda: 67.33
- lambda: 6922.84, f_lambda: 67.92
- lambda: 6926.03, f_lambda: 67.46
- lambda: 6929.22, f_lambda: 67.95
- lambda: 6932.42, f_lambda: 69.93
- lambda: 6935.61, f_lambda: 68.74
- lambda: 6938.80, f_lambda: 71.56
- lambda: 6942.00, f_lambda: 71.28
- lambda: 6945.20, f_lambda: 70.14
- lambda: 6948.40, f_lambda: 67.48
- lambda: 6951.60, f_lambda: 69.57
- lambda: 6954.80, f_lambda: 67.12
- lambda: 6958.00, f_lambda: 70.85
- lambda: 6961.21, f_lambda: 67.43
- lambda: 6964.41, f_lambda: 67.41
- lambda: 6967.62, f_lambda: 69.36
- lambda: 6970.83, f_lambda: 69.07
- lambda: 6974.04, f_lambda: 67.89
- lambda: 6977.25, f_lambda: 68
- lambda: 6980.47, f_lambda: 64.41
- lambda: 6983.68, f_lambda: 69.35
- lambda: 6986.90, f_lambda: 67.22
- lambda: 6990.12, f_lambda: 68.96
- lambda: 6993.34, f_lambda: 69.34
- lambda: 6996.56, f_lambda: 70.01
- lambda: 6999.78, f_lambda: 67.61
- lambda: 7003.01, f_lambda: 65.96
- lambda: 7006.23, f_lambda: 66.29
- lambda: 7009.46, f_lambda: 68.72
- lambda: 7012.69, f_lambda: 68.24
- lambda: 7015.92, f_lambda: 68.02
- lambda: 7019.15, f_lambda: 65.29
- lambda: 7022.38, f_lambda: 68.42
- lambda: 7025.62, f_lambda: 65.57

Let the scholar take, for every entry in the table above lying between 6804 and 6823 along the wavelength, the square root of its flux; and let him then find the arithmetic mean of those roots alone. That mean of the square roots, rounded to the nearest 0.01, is 8.41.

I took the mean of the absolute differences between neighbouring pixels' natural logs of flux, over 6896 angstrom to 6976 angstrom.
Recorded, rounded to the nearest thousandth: 0.022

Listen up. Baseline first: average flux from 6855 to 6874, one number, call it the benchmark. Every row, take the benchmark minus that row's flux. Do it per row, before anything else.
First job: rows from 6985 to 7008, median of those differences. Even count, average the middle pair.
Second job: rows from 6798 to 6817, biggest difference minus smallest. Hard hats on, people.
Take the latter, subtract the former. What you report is 0.8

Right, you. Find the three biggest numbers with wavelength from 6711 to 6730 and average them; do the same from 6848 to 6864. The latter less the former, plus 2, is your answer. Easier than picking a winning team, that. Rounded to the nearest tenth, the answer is -0.3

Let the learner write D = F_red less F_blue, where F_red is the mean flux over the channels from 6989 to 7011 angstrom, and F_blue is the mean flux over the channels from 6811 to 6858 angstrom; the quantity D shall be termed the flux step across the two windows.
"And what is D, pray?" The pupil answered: -1.9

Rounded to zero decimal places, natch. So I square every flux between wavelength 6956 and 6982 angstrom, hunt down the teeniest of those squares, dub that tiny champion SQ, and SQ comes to 4149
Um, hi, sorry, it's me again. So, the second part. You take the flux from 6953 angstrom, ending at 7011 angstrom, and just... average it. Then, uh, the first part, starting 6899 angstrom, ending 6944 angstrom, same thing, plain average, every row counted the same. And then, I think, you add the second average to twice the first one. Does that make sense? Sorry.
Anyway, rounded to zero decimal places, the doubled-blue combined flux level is 206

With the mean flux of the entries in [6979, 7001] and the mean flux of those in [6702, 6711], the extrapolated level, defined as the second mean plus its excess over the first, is 72.6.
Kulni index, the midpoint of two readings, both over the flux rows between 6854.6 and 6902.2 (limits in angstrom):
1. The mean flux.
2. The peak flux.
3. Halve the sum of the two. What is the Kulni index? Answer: 71.0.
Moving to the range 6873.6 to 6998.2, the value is 70.6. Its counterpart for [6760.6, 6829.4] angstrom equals 72.2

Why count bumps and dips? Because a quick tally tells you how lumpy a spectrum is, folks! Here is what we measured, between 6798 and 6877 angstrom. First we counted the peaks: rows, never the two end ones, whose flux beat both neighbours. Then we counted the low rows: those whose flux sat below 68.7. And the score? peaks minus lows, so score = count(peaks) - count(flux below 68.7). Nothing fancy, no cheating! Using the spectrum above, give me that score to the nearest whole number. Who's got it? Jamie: 2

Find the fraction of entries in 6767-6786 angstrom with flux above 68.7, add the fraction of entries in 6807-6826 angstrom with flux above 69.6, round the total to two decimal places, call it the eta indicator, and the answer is 1.83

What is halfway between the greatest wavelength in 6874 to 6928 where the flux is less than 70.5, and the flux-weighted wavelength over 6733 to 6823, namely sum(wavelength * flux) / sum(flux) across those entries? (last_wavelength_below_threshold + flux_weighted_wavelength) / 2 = 6851.9 angstrom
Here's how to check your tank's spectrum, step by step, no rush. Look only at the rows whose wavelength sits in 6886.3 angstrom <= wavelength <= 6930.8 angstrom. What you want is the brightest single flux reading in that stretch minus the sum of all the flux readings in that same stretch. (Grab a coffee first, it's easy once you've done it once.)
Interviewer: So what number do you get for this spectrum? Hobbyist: -894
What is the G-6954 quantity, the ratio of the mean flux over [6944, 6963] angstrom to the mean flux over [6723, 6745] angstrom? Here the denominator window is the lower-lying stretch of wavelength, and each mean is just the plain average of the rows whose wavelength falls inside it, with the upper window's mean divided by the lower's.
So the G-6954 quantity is 0.962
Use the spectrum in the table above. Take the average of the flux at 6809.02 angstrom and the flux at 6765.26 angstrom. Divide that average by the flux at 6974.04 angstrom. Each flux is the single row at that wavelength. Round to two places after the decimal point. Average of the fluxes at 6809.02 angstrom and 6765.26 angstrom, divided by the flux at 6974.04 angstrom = 1.04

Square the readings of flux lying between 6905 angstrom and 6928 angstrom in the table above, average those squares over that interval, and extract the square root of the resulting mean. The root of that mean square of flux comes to 68.2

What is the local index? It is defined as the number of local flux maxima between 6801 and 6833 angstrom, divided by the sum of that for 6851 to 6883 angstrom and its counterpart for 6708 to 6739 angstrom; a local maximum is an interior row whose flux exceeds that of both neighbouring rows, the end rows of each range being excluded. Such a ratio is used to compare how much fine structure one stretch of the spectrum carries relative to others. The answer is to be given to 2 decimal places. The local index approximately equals 0.60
